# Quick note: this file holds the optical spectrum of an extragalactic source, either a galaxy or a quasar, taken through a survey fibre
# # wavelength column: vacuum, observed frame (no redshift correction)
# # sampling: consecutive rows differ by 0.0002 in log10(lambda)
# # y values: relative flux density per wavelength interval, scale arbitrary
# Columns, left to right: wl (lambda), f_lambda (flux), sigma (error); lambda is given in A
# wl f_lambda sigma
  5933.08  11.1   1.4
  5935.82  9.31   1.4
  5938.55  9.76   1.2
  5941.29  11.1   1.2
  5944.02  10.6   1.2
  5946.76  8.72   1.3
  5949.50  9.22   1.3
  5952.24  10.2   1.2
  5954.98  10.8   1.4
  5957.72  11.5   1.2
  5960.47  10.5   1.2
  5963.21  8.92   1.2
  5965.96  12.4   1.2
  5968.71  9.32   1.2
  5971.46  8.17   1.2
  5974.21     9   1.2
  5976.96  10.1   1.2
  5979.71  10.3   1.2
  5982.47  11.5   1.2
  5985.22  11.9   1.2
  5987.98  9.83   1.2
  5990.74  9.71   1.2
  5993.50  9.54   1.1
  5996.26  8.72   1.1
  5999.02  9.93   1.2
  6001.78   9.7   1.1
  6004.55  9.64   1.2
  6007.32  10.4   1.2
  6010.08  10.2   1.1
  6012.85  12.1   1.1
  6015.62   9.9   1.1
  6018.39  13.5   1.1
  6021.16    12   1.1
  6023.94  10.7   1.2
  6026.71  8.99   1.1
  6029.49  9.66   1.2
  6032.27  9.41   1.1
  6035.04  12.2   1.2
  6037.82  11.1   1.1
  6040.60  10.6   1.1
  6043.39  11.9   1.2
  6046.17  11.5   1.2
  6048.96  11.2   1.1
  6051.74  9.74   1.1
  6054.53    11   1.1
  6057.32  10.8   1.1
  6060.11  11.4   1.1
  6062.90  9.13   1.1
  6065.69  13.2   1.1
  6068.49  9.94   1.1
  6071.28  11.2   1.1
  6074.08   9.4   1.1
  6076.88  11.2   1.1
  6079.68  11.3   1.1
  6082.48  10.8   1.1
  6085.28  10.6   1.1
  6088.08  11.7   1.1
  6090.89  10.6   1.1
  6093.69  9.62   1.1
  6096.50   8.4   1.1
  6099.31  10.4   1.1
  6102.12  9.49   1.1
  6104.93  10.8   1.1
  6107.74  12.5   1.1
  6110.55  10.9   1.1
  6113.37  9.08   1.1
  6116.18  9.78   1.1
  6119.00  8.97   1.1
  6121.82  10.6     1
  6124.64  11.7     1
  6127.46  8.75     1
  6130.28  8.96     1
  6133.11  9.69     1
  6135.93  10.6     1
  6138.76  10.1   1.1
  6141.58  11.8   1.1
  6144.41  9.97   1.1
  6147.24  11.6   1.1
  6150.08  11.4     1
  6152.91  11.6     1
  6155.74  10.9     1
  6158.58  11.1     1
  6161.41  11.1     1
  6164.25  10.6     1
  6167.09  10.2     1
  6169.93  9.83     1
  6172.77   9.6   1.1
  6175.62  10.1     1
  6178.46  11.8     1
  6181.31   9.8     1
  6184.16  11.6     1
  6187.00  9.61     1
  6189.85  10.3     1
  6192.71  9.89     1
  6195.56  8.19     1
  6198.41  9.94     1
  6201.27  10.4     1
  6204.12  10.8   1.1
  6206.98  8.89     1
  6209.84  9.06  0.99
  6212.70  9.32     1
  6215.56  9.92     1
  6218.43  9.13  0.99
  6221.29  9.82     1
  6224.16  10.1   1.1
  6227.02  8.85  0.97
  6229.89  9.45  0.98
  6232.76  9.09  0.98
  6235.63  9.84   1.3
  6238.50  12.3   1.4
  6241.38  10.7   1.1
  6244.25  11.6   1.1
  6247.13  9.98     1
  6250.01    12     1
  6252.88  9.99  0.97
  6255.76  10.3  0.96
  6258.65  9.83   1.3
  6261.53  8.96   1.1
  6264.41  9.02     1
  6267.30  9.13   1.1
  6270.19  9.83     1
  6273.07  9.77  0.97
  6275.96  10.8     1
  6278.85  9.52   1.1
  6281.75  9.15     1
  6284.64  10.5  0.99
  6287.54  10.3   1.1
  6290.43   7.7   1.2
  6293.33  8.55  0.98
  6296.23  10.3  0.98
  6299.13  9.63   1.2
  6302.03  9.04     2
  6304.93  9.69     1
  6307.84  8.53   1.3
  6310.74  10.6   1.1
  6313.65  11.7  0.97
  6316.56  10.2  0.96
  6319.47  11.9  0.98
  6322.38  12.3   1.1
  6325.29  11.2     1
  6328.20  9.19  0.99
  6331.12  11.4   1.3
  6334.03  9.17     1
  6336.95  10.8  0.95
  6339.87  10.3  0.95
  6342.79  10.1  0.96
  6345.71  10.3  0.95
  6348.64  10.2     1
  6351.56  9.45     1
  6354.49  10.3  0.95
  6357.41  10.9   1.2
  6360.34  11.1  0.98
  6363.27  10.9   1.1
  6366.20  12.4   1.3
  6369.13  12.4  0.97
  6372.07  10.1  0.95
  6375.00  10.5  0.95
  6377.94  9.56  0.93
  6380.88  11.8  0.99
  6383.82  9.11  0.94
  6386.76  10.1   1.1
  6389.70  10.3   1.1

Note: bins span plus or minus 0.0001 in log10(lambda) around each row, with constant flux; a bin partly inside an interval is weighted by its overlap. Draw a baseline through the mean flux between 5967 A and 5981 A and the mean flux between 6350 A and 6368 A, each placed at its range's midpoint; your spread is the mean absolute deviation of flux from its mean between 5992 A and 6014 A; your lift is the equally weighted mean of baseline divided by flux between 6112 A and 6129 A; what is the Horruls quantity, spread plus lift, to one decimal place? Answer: 1.7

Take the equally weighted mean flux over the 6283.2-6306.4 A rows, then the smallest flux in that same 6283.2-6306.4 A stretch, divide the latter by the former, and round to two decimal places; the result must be 0.81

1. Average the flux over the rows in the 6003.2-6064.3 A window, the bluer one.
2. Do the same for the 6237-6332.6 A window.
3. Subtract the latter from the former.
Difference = 0.6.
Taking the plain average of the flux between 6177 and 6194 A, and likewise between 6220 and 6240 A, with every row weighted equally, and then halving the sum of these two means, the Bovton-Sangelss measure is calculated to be 10.21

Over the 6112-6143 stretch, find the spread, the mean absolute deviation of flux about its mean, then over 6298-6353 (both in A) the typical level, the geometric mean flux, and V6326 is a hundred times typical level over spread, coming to 1178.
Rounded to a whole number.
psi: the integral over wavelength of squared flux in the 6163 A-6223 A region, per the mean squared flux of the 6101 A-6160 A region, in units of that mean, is 54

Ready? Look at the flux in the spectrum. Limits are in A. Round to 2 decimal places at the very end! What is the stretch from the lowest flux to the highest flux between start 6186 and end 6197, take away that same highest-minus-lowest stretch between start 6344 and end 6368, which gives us -0.84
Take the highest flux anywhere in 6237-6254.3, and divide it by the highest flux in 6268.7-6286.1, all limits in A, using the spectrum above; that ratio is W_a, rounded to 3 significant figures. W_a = 1.14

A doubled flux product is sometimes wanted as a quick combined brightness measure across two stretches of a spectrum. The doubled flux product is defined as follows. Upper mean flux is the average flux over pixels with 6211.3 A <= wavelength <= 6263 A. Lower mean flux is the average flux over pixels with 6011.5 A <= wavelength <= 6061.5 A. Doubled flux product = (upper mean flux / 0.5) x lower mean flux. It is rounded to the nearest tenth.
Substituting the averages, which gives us 221.1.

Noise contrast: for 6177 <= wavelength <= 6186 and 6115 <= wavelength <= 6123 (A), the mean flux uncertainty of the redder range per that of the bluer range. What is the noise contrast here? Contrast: 0.94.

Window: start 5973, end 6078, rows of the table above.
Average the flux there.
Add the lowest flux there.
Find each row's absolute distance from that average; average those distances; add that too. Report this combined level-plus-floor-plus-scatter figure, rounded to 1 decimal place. 20.3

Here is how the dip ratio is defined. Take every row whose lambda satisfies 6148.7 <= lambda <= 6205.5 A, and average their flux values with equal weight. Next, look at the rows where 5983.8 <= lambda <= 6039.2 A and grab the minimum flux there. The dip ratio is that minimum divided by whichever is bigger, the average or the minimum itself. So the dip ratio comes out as 0.835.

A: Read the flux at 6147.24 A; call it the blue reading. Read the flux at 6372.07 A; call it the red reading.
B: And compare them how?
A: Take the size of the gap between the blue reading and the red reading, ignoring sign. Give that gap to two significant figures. 1.5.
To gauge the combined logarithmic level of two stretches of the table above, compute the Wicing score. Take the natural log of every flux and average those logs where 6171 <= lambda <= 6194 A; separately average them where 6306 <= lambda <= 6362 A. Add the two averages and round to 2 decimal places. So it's 4.68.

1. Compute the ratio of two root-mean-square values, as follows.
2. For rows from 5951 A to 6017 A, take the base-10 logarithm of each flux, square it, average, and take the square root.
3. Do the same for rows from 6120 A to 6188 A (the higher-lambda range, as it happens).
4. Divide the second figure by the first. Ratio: 1.02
